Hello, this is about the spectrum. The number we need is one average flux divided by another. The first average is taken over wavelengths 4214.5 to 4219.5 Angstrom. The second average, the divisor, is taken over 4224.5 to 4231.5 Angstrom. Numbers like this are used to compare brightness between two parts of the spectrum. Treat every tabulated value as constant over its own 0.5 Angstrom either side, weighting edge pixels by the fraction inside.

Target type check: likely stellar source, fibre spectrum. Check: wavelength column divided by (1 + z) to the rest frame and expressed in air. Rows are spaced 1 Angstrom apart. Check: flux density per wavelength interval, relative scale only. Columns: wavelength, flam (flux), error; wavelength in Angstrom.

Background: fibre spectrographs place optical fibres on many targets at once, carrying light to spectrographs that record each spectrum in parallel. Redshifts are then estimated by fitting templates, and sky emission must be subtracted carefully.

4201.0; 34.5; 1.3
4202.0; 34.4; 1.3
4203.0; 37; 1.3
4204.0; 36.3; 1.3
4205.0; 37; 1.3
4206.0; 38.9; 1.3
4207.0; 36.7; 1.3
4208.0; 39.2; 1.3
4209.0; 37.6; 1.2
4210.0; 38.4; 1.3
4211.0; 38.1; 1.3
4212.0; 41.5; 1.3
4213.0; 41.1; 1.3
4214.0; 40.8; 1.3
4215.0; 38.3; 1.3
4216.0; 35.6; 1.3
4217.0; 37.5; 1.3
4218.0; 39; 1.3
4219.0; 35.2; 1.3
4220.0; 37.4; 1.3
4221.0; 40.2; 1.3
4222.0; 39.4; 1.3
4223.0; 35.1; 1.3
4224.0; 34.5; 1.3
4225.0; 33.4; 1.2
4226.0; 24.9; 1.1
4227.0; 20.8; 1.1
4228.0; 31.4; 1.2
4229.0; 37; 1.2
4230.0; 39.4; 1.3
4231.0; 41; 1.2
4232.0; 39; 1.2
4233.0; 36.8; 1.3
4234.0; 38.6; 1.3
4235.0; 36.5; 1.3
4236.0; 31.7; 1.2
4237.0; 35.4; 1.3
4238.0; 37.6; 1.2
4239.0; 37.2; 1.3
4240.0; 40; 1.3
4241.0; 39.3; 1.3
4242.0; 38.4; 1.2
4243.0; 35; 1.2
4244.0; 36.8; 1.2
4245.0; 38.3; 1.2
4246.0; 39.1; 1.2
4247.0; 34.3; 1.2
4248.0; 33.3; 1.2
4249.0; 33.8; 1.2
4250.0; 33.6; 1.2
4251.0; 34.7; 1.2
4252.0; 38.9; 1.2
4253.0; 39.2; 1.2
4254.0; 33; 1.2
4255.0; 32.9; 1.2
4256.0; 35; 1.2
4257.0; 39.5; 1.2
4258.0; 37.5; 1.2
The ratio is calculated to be 1.14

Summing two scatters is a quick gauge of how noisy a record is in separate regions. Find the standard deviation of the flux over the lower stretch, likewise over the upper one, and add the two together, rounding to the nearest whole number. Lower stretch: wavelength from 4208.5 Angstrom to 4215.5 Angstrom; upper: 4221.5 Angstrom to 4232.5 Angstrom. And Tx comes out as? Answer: 8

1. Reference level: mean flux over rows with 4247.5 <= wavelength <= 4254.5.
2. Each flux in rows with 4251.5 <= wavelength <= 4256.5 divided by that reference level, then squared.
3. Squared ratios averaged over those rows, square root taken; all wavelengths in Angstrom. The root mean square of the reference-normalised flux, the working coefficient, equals 1.02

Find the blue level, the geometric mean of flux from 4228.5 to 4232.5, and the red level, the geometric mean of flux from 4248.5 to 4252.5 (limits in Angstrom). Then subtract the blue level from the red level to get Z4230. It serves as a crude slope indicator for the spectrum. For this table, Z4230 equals -3.9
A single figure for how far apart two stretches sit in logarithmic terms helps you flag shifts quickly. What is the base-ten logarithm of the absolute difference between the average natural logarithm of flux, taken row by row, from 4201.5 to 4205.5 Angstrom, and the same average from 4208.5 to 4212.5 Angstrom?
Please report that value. -1.1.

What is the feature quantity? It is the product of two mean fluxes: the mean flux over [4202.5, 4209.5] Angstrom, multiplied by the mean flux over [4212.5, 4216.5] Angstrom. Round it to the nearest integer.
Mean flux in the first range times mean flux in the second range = 1462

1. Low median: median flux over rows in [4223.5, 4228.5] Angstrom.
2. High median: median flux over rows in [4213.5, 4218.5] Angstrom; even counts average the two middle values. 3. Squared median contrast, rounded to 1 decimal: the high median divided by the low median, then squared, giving 1.5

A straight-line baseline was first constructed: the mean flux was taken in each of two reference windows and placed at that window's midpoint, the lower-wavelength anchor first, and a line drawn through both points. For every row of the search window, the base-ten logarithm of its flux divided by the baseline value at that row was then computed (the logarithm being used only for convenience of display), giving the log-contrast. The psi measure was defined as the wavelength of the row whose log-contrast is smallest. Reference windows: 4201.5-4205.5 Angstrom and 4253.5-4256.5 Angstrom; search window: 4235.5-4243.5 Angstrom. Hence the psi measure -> 4236.0 Angstrom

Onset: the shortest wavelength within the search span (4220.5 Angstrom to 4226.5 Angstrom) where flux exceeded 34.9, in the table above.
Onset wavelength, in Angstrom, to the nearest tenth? 4221.0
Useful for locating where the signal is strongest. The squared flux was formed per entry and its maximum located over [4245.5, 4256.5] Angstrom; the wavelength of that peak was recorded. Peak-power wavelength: 4253.0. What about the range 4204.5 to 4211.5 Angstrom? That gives 4208.0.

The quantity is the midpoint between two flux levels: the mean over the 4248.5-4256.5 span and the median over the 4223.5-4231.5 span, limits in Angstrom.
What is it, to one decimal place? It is 34.5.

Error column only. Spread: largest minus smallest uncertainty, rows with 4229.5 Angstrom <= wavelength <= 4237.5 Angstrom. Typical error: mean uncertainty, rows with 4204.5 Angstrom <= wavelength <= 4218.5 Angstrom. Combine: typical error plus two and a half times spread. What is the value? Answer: 1.54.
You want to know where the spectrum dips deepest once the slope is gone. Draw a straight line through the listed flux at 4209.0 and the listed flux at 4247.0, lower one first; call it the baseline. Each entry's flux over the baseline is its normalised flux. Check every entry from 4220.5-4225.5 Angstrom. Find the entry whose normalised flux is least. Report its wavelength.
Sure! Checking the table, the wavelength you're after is 4225.0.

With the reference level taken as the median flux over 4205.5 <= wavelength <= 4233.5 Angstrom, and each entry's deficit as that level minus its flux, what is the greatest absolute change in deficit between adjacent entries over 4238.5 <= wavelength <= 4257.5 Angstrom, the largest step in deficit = 6.2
